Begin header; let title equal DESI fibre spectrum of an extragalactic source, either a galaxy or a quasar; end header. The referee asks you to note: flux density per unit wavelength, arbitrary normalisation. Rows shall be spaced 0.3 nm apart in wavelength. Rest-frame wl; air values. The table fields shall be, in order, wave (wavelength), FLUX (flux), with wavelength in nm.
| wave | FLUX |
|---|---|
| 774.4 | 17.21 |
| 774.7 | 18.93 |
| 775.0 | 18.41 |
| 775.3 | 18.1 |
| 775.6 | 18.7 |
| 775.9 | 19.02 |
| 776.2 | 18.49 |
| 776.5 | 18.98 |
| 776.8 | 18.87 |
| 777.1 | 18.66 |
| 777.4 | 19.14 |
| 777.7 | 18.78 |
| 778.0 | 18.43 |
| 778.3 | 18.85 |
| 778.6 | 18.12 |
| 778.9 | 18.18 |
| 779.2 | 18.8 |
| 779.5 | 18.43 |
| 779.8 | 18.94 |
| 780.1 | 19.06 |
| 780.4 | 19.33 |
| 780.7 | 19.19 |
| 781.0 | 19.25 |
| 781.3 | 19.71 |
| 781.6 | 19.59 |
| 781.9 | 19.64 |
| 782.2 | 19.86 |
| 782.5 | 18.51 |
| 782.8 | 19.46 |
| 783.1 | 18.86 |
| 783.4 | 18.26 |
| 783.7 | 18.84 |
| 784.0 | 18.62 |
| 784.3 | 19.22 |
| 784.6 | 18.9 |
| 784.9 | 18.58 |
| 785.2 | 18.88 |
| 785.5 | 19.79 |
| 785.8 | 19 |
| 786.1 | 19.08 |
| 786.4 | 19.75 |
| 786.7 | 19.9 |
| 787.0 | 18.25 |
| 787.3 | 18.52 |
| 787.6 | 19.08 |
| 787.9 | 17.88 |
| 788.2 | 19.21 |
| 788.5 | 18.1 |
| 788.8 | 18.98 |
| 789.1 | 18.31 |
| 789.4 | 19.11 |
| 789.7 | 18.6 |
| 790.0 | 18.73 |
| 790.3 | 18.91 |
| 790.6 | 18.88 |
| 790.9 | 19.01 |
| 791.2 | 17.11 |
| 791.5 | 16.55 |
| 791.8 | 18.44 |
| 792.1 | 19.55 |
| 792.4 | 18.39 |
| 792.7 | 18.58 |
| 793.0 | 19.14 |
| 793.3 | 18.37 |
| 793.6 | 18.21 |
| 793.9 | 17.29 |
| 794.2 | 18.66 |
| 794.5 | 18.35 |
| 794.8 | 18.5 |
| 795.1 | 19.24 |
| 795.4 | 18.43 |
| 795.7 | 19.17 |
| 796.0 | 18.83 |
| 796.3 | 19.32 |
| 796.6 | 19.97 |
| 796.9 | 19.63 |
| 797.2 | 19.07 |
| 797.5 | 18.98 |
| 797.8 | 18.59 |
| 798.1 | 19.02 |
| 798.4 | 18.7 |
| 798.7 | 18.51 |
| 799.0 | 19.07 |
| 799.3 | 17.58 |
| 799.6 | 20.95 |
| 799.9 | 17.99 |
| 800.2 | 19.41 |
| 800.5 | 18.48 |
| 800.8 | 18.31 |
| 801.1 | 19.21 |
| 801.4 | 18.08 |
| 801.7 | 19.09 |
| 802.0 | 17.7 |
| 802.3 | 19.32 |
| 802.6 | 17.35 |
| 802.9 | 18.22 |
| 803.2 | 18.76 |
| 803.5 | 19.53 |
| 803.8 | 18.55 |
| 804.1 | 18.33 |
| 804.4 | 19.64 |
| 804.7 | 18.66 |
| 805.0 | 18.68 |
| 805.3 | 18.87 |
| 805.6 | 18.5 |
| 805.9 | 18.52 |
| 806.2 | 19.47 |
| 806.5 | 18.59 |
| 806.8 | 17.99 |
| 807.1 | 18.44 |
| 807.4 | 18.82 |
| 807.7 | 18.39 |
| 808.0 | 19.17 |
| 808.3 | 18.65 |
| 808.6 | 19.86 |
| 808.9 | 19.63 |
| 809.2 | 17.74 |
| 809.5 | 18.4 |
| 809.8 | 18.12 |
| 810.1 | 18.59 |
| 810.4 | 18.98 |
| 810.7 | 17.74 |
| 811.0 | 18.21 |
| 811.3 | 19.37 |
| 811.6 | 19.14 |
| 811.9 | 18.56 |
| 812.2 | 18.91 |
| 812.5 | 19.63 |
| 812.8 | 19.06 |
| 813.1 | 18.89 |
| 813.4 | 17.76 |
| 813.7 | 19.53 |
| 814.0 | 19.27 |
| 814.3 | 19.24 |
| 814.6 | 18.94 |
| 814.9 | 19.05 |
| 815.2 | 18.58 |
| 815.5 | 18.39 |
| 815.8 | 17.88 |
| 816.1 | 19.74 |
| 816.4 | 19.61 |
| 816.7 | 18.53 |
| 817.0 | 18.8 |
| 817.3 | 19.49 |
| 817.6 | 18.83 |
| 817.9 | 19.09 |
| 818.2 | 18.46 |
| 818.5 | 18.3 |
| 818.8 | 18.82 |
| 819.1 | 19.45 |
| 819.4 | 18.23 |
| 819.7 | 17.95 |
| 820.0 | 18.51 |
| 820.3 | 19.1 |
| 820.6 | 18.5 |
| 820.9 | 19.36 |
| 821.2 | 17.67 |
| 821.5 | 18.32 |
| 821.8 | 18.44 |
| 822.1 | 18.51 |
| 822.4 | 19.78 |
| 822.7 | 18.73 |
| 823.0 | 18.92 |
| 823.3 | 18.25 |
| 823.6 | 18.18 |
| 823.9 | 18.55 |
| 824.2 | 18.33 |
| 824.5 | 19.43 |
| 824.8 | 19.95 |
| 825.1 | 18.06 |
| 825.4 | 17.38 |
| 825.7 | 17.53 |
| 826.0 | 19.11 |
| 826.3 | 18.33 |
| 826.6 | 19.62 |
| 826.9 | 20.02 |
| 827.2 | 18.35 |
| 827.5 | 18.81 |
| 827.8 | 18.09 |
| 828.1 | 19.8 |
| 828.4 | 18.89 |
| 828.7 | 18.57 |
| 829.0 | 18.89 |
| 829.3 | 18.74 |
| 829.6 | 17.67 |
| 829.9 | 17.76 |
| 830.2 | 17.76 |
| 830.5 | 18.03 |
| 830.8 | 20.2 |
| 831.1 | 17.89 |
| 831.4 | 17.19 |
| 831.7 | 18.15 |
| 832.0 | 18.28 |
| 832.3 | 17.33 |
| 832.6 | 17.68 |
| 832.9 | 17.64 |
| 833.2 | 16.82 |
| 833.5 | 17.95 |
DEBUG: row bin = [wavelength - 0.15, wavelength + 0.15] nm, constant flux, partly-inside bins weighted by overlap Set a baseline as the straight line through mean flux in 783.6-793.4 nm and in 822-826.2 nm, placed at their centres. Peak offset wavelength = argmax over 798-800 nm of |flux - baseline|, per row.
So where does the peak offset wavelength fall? 799.6 nm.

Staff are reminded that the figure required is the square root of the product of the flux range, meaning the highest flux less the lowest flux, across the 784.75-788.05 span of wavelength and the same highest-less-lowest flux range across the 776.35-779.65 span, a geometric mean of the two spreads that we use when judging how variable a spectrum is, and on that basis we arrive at 1.44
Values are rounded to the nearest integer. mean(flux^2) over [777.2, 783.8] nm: 360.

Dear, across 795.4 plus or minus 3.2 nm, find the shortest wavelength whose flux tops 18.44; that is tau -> 792.7 nm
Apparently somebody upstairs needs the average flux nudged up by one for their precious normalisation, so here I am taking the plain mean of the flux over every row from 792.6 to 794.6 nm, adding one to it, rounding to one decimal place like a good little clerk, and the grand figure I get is 19.4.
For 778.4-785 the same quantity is 20.0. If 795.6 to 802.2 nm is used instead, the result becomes 19.9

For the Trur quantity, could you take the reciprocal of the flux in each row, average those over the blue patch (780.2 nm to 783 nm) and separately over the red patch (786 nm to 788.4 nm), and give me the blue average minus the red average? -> -0.0012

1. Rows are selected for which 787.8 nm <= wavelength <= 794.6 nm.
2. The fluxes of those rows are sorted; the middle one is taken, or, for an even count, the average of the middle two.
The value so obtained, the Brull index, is 18.6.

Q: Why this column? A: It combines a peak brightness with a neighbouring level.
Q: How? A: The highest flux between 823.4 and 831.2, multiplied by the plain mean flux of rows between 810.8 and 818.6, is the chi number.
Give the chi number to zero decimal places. 382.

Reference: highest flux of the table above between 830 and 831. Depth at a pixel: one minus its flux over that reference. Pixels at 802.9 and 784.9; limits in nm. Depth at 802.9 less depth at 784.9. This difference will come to 0.02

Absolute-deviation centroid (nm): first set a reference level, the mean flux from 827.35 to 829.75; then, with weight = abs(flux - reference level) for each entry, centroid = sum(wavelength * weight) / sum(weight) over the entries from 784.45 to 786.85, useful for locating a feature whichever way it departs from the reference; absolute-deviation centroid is 786.03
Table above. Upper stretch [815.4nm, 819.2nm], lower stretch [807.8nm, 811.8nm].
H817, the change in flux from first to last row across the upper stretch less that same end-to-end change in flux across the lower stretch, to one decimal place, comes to 1.1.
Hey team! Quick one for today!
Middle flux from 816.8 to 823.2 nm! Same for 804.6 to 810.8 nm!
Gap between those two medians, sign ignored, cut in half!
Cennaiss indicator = 0.07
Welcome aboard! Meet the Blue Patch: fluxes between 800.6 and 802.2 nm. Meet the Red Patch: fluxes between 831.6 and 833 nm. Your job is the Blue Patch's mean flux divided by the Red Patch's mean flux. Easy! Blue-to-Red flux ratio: 1.04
